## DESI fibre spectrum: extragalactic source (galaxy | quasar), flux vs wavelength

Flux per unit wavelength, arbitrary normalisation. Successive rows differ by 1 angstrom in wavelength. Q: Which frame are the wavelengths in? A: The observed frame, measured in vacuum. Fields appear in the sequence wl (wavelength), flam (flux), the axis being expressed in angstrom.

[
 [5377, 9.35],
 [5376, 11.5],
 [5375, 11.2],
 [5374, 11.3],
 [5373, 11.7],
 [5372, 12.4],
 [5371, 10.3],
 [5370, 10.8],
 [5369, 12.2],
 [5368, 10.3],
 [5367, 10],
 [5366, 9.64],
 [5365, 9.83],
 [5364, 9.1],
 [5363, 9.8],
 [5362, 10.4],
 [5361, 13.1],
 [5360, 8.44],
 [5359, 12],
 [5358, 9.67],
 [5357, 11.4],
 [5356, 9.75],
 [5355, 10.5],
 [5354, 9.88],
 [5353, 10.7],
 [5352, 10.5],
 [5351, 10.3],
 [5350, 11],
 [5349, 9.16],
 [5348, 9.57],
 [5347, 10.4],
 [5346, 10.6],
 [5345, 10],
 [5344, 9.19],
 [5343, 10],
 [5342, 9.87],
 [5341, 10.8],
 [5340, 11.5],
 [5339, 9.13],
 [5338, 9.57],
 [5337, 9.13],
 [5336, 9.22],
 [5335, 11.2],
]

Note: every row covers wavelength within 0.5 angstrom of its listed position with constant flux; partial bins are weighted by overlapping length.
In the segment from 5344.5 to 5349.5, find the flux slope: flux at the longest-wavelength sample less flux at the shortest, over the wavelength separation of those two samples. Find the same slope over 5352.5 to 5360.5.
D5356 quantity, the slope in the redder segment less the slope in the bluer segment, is -0.1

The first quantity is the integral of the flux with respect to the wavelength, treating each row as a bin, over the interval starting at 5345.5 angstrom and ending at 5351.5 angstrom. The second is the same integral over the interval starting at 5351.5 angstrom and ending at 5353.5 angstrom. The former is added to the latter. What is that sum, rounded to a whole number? 82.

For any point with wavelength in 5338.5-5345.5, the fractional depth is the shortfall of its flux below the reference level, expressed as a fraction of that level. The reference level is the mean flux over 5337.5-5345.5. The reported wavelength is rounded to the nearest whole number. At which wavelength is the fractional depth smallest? 5340 angstrom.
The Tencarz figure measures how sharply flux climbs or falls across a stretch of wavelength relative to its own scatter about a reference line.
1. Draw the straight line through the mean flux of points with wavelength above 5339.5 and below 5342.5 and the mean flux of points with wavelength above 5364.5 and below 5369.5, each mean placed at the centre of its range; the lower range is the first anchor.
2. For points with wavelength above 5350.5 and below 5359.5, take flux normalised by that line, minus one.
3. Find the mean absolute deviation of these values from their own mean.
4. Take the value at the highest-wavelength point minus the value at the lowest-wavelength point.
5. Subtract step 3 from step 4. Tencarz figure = 0.12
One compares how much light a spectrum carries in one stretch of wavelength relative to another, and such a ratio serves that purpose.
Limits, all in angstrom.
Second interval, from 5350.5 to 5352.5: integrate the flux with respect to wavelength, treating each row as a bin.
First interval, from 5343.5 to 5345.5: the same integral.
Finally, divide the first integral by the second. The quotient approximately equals 0.92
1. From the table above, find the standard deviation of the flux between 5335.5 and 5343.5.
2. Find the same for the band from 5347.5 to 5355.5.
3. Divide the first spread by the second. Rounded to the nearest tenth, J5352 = 1.4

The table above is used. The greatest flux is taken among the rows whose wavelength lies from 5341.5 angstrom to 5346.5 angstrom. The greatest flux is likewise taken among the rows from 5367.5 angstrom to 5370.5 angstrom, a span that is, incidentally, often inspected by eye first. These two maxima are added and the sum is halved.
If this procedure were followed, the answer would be 11.4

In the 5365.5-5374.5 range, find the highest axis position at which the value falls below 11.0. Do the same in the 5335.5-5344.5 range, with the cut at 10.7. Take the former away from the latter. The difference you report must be -27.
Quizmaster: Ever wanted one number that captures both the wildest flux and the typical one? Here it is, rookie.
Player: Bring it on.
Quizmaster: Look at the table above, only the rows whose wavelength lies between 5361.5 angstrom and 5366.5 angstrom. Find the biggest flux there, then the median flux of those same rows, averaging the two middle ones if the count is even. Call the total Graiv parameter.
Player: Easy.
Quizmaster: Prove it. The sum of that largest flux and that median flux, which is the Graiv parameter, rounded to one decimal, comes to 20.2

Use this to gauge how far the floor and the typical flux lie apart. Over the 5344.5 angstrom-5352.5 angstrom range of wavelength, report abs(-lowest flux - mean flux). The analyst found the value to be 19.4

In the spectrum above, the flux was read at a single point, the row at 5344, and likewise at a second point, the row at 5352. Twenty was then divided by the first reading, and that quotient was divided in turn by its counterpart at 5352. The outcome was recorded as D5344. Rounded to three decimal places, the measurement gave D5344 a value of 0.207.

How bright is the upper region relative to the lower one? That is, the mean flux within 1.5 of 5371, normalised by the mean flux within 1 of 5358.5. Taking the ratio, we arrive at 1.03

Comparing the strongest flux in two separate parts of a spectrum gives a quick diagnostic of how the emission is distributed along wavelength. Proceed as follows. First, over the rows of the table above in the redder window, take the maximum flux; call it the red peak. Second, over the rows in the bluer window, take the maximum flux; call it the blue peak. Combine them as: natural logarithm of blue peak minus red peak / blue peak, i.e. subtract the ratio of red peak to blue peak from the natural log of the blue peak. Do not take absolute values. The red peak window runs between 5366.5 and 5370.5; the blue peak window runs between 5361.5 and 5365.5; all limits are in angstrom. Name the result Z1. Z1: 1.17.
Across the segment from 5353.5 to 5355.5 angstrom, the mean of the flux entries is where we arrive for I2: 10.2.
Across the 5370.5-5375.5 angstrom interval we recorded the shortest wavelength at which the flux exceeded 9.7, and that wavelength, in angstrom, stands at 5371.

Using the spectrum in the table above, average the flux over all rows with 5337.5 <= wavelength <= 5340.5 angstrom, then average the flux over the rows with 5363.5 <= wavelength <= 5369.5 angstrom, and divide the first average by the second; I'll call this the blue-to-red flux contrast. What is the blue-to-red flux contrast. 0.989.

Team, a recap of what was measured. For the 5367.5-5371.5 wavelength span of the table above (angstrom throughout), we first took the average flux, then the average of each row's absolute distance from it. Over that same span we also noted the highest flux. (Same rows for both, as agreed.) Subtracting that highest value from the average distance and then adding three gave -8.55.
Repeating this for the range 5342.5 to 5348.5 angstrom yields -7.21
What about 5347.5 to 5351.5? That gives -7.36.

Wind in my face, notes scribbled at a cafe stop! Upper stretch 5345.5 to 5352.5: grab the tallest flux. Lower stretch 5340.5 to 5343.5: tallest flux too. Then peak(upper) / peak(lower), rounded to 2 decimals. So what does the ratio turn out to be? 1.02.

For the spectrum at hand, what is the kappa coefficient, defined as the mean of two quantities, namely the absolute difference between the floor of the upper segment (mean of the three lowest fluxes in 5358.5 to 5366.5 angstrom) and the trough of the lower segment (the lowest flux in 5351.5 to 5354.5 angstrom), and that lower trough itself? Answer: 5.35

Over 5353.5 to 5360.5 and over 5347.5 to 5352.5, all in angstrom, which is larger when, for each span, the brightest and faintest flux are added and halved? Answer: 10.2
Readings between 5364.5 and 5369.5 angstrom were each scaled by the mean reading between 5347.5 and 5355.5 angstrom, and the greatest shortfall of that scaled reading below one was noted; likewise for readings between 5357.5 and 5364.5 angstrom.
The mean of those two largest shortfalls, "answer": 0.11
